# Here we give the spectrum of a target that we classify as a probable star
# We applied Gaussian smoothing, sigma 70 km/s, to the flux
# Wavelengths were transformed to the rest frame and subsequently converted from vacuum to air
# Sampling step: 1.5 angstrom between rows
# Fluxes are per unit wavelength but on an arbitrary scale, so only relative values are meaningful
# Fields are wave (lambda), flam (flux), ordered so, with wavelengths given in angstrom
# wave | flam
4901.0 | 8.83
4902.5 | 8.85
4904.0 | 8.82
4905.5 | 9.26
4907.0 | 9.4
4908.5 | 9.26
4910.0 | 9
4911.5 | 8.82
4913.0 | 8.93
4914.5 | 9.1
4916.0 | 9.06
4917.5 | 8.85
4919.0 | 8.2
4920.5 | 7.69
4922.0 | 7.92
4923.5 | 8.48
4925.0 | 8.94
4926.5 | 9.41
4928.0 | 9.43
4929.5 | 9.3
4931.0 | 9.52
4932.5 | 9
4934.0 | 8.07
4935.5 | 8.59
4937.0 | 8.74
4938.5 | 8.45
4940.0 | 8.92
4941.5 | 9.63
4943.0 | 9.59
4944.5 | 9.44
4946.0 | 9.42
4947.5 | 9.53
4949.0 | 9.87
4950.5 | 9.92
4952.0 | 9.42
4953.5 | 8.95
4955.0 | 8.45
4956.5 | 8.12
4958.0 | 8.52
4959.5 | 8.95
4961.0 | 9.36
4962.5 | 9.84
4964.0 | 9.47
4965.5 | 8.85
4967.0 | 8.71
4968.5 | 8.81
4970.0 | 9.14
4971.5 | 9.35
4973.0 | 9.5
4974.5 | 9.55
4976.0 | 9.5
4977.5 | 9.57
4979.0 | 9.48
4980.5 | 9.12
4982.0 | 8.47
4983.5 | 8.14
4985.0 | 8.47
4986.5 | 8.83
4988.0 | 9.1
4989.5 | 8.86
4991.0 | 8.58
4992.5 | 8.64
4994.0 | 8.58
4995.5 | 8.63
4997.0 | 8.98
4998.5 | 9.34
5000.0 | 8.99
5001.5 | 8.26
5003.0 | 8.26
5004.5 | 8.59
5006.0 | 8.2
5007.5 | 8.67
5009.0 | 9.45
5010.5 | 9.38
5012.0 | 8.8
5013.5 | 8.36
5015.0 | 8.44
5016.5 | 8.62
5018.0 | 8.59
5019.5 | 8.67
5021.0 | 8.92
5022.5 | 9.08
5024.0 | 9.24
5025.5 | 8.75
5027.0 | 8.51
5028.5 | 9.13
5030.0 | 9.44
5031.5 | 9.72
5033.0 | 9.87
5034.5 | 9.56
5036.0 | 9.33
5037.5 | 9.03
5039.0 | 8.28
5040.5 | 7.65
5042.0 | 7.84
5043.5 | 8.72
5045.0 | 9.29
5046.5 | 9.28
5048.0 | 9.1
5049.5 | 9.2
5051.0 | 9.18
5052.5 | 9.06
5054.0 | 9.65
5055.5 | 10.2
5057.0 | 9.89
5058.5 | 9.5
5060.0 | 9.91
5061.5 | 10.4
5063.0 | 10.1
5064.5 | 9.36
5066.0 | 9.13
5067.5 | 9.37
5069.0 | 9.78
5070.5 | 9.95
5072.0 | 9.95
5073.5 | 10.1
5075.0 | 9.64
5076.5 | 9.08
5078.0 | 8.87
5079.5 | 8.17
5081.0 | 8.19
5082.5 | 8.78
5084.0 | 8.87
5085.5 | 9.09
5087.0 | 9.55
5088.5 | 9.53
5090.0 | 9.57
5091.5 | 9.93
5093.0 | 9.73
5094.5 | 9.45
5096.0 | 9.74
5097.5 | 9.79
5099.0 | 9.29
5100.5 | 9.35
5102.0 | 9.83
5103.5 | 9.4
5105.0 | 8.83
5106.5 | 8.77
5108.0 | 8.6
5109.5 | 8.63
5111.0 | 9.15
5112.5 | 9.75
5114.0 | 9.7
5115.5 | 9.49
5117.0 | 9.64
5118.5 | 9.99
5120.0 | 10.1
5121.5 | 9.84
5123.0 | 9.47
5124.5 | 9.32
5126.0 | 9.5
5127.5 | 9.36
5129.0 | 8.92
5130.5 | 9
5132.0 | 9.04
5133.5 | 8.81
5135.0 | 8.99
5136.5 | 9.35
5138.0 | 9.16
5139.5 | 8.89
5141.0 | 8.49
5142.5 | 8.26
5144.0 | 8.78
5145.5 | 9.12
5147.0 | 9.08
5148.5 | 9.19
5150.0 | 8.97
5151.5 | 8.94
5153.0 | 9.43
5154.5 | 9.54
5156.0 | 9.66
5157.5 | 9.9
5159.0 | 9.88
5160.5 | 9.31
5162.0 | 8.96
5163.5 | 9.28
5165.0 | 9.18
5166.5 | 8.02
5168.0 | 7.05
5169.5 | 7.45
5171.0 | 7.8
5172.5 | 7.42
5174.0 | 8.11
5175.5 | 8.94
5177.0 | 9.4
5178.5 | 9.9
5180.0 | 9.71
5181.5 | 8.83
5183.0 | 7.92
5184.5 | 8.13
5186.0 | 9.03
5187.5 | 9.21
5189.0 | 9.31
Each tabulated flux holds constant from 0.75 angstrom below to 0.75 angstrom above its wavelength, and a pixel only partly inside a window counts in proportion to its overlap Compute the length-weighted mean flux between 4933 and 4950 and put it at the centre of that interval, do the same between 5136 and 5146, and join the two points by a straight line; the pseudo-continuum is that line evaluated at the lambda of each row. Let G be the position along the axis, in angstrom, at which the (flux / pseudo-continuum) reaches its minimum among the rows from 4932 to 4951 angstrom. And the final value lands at 4934.0 angstrom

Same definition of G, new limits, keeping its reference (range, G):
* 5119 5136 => 5133.5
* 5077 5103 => 5079.5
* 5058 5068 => 5066.0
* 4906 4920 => 4919.0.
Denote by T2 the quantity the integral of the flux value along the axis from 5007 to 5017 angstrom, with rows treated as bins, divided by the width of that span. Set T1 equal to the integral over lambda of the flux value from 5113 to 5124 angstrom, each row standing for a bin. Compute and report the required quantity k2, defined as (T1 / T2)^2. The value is 147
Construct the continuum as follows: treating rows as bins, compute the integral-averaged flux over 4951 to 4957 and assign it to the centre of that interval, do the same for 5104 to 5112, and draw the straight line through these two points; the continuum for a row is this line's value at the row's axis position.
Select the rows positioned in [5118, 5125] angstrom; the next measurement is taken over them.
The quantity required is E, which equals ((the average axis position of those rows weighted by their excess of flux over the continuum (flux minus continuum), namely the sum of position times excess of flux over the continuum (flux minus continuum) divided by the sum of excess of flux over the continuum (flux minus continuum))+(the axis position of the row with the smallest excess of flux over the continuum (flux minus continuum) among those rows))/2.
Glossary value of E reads 5122.7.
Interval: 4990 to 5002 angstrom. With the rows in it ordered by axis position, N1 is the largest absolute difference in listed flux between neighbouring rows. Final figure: 0.7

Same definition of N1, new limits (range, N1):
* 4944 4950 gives 0.3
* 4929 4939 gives 0.9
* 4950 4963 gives 0.5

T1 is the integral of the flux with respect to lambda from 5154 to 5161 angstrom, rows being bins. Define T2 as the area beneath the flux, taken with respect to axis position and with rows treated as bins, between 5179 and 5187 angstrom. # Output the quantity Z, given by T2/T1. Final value 1.04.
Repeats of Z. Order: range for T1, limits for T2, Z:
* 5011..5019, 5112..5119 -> 0.99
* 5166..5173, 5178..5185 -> 1.18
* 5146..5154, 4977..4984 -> 0.86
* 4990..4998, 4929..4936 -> 0.89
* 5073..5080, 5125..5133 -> 1.14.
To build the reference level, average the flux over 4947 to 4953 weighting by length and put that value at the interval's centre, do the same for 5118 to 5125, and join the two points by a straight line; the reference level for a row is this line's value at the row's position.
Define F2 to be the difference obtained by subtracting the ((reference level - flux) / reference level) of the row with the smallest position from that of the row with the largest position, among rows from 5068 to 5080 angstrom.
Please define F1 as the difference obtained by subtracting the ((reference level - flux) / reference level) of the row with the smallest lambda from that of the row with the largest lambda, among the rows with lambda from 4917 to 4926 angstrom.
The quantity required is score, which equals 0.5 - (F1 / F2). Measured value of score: 1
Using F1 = -0.01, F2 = 0.17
